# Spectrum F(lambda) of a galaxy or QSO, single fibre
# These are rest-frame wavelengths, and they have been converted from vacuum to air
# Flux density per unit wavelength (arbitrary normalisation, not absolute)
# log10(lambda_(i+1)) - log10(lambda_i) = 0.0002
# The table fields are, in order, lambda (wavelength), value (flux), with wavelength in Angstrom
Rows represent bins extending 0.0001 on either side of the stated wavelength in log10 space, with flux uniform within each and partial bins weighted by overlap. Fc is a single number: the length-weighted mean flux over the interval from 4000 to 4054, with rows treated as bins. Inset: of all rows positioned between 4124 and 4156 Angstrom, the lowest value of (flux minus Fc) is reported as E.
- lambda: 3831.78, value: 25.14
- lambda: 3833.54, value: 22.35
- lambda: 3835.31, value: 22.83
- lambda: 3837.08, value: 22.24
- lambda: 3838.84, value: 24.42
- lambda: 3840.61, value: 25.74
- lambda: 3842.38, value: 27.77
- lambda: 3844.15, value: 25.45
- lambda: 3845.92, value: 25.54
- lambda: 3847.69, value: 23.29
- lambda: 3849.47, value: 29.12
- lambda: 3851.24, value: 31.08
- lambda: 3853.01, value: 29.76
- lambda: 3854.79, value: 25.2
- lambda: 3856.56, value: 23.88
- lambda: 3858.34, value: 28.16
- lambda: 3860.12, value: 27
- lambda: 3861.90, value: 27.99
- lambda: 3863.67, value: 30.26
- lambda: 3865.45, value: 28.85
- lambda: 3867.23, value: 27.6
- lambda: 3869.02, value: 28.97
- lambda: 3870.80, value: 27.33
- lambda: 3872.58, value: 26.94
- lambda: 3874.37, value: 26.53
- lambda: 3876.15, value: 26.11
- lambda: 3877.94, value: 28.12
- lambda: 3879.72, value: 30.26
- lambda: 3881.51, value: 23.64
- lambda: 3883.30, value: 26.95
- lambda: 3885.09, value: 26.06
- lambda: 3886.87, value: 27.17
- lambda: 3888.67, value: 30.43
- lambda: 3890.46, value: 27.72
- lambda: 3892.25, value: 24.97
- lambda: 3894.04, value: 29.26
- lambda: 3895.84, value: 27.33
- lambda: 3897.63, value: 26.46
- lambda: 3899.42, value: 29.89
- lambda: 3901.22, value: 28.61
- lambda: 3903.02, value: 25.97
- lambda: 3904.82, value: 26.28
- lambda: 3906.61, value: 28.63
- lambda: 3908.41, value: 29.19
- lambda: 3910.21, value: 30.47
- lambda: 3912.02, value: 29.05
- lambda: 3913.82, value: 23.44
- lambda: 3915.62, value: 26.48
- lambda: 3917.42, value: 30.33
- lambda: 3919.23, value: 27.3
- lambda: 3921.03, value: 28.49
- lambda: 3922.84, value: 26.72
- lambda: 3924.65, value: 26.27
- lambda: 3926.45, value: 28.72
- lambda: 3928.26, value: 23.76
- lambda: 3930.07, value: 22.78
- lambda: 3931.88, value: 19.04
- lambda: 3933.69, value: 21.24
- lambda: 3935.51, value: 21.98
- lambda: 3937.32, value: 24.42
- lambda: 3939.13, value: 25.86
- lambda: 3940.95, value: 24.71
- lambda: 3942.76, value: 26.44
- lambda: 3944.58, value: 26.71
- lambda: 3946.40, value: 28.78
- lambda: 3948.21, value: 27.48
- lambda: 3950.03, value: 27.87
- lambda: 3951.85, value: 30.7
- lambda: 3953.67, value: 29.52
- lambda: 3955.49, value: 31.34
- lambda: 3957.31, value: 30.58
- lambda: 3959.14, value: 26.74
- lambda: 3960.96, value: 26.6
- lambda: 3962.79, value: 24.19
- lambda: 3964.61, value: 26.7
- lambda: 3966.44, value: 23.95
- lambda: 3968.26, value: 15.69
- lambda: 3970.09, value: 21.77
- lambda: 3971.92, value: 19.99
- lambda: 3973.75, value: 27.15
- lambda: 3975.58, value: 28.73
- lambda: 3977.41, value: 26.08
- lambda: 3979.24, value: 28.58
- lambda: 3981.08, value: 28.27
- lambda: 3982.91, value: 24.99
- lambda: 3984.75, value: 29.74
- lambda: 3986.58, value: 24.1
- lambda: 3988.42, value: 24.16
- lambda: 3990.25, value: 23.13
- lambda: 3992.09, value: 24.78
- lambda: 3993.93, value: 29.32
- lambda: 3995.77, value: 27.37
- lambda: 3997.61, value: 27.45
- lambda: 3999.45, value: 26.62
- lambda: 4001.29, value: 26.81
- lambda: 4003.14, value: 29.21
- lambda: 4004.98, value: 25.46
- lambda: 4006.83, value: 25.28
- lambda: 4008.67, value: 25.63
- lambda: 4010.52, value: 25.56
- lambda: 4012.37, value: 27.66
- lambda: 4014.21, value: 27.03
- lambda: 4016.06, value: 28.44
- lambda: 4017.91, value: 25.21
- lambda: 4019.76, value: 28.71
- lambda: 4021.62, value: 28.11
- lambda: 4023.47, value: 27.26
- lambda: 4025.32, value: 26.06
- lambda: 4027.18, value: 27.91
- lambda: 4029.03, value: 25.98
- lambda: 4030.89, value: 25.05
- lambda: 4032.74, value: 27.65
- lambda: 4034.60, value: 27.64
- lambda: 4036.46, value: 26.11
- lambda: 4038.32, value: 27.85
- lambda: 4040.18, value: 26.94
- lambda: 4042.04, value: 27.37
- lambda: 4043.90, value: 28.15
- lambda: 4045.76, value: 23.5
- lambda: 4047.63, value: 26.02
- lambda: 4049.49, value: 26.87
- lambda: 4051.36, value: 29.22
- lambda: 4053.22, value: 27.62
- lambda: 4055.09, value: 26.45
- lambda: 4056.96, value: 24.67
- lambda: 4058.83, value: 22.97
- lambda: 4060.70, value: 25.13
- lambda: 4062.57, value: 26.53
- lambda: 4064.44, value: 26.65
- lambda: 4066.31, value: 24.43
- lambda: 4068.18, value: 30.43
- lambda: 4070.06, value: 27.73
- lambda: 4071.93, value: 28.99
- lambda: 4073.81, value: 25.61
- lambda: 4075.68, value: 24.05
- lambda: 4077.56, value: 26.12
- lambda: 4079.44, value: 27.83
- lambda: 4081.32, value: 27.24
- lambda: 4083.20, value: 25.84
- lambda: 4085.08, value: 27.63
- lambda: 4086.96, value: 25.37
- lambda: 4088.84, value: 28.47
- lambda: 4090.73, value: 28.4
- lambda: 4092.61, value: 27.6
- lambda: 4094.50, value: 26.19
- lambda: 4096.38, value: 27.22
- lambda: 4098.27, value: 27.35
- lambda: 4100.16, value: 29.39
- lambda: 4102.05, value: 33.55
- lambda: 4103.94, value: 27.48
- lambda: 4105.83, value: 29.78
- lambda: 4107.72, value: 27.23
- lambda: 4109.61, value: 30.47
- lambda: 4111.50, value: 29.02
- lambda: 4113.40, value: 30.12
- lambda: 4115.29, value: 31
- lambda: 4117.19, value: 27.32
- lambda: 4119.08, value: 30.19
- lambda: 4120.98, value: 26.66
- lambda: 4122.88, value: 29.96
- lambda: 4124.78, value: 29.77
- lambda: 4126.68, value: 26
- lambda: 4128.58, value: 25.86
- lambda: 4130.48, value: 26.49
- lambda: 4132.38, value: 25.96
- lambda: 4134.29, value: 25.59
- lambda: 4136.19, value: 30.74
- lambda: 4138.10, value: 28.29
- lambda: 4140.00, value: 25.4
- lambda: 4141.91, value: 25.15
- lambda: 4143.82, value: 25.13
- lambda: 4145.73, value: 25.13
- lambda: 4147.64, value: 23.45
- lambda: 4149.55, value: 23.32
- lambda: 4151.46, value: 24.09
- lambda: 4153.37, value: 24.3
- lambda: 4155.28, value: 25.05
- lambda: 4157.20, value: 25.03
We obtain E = -3.58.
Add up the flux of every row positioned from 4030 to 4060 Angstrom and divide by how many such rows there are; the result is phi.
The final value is 26.5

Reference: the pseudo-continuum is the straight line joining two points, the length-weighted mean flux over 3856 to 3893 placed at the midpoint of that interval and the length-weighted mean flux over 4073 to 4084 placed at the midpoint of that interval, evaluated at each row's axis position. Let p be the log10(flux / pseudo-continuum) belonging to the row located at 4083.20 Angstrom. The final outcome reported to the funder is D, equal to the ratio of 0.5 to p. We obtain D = -116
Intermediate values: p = 0.00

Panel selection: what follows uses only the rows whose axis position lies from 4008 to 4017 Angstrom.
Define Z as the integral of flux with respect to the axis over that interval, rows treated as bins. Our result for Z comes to 242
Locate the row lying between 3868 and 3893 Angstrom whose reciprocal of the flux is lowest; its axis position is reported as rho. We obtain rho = 3888.67 Angstrom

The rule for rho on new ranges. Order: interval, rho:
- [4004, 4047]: 4019.76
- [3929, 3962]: 3955.49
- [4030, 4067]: 4051.36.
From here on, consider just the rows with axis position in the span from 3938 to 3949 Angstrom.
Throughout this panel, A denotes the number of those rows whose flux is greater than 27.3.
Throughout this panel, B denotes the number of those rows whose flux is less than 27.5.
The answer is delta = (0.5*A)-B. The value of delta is -4.0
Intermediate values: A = 2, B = 5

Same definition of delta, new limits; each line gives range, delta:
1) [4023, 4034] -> -3.0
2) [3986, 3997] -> -4.0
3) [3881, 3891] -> -3.0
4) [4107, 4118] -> 0.5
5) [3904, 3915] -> 0.0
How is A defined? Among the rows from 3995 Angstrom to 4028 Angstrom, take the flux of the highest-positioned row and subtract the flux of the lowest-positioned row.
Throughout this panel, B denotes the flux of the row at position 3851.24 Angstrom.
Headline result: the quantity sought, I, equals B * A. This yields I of 17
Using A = 1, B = 31.08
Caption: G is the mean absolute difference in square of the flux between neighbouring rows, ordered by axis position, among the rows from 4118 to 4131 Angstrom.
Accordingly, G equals 108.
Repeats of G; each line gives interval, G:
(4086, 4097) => 69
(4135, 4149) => 66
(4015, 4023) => 132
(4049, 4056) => 95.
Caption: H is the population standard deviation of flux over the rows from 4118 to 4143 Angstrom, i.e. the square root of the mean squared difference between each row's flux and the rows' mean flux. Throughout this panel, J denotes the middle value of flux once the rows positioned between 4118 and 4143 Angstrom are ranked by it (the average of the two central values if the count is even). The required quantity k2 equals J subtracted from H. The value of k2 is -24.5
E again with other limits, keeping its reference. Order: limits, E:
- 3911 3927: -3.46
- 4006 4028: -1.69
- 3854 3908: -3.26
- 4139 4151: -3.58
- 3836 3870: -4.66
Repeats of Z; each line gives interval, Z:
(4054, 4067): 329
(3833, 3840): 162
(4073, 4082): 235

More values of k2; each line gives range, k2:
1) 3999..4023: -25.4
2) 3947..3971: -22.6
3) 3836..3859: -23.0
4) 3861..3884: -25.9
